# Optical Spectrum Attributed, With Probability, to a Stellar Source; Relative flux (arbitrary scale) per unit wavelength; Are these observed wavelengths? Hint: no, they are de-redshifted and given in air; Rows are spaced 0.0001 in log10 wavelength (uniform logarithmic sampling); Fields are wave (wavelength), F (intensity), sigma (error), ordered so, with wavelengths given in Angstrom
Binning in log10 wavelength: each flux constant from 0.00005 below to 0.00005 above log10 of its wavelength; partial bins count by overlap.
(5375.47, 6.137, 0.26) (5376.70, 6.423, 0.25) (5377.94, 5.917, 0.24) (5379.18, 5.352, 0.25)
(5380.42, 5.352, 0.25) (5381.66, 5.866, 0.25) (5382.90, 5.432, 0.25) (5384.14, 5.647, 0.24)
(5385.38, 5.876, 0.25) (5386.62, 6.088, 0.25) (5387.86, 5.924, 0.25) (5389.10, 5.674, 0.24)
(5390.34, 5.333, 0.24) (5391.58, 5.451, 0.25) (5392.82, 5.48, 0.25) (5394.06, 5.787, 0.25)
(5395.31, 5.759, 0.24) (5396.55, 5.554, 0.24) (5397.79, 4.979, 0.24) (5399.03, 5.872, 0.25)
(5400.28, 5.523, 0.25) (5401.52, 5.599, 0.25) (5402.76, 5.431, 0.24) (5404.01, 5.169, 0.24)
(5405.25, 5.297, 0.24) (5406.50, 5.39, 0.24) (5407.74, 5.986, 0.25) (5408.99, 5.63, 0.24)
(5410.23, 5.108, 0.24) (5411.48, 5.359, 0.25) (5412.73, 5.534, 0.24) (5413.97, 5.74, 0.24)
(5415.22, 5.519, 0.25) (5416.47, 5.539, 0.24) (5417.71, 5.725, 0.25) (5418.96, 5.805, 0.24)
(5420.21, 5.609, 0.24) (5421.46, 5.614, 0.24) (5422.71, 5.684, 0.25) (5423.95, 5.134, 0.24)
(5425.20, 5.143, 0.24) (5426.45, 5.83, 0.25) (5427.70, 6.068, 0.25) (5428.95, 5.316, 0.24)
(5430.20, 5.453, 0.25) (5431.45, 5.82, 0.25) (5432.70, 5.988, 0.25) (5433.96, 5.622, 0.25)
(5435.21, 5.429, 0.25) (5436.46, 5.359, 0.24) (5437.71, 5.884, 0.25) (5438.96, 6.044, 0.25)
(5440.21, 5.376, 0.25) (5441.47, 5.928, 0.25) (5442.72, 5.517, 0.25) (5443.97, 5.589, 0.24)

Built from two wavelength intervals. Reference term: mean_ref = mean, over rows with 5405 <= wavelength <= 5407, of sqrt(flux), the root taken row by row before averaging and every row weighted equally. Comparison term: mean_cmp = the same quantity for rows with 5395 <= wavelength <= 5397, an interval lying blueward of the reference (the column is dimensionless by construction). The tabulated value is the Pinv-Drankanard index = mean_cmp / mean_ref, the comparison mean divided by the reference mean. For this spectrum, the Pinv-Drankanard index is 1.03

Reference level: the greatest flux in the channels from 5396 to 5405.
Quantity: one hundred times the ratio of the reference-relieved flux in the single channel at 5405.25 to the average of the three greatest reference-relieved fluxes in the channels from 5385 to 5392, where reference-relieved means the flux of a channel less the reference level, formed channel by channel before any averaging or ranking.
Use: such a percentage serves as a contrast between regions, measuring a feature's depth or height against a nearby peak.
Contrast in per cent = -634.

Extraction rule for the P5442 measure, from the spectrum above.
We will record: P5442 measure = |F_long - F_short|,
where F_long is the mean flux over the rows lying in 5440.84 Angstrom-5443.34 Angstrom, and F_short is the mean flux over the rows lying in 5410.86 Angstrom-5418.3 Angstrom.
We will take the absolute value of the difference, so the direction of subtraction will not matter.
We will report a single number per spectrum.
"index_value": 0.15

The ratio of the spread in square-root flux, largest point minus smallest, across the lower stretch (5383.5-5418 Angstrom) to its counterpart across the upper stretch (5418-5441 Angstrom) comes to 1.2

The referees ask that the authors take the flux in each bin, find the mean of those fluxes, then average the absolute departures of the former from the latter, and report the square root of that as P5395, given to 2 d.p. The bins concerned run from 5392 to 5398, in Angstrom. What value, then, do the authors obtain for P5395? 0.48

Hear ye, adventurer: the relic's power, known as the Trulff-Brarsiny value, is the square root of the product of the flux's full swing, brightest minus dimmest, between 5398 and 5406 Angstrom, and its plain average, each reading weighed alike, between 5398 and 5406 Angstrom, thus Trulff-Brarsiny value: 1.96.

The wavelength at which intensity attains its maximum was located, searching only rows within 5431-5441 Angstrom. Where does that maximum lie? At 5438.96 Angstrom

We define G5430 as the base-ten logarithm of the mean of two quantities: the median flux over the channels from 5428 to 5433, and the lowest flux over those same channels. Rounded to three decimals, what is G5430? 0.738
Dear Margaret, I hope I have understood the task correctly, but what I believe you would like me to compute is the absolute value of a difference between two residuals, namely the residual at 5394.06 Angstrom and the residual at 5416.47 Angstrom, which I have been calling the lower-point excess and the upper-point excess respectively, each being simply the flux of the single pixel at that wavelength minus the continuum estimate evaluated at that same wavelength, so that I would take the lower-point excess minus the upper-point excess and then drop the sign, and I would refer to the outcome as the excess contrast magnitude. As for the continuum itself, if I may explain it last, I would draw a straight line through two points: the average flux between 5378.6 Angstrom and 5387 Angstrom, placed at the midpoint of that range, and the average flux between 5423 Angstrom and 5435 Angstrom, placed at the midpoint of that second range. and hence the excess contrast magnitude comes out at 0.22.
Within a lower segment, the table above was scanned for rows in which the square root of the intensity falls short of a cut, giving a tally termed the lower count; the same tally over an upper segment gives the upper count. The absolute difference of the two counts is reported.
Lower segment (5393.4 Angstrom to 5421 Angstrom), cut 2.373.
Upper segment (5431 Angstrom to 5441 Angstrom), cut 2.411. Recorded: 11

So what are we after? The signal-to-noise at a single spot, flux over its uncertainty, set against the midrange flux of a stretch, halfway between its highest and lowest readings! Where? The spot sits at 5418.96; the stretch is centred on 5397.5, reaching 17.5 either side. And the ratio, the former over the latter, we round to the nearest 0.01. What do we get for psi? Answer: 4.37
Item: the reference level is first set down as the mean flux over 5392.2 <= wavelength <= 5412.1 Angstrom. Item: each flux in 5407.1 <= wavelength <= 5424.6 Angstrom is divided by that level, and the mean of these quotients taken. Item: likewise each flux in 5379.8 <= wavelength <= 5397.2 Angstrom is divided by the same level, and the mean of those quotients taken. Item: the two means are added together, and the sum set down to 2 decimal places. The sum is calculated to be 2.04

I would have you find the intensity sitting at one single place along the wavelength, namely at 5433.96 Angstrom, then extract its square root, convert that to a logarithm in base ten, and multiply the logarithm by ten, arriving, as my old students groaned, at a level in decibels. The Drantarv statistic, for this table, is 3.75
